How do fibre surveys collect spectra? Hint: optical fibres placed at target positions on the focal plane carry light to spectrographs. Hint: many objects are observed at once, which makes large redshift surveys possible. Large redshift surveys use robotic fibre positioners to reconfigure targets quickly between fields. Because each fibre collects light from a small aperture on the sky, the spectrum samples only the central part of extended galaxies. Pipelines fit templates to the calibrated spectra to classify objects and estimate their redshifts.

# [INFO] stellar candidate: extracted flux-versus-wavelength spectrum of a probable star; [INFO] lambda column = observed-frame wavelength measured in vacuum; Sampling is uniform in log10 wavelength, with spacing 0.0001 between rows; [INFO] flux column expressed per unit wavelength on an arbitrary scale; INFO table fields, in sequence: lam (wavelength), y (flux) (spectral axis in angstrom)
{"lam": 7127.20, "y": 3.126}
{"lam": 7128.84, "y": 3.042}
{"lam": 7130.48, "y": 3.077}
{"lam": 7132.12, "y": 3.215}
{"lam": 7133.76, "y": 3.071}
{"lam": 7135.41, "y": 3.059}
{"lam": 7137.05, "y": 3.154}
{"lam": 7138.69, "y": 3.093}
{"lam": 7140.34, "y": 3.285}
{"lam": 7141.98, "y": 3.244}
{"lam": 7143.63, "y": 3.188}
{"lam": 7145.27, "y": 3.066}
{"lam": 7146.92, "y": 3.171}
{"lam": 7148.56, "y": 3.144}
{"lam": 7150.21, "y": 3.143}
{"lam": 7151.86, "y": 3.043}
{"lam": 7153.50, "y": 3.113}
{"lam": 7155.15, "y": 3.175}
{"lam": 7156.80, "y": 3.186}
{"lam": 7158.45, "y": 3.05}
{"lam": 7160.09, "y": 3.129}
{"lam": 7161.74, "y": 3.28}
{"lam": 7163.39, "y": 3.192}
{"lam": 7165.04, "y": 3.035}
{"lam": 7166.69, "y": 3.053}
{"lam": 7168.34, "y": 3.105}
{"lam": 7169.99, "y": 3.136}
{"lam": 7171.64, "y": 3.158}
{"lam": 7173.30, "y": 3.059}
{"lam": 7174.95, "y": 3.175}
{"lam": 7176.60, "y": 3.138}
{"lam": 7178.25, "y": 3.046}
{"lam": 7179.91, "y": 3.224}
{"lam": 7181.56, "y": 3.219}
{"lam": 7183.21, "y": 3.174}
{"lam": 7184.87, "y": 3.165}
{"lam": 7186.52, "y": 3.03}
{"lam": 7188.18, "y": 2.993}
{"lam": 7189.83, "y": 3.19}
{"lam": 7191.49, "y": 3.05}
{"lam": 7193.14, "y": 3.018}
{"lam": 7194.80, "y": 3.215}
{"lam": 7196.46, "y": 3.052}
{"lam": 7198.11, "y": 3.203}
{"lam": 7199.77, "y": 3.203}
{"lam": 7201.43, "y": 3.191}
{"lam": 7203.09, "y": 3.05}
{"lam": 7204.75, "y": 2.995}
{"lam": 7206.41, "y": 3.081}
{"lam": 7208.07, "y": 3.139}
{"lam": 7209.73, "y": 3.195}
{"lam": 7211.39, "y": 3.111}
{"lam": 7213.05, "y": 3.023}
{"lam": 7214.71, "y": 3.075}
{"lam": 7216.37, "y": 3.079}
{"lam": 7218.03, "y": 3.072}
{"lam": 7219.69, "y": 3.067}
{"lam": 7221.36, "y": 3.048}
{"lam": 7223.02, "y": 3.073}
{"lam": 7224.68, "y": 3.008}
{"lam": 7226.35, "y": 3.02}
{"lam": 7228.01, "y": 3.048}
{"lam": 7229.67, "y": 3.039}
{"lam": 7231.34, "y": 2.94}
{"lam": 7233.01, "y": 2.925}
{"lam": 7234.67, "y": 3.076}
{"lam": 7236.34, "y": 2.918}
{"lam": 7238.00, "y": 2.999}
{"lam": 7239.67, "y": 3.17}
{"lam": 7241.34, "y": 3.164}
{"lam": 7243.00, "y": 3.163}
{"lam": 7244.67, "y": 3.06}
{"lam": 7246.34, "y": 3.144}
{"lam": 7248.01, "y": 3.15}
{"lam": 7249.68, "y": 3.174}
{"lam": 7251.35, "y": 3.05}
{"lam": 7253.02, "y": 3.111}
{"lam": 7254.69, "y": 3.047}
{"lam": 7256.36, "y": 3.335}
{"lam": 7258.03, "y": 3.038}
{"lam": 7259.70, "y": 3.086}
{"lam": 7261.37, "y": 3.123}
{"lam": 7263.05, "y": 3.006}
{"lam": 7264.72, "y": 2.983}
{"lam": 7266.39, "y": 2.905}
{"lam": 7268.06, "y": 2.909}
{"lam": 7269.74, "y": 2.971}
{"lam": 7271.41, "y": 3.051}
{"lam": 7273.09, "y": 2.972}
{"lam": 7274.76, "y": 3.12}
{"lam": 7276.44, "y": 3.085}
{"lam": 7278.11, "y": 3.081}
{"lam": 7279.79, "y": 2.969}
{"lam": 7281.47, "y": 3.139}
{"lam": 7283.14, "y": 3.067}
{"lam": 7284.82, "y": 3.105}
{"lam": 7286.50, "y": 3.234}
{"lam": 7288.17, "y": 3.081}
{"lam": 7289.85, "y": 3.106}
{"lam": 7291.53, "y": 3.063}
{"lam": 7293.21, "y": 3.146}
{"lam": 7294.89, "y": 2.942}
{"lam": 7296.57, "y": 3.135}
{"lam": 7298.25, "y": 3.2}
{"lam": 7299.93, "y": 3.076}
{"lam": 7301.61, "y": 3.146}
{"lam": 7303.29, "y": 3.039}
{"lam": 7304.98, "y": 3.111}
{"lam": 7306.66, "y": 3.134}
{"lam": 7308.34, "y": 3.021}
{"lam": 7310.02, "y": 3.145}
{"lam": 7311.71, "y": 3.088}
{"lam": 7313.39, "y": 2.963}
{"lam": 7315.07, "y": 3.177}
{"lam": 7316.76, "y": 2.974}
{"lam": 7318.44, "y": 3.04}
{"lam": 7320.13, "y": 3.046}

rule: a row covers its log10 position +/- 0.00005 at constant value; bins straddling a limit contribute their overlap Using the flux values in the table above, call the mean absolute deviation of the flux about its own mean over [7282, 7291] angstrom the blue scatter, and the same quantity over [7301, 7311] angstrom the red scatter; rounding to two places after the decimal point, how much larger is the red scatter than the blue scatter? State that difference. 0.00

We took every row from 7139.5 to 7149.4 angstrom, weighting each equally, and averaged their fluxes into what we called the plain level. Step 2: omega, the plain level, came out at 3.18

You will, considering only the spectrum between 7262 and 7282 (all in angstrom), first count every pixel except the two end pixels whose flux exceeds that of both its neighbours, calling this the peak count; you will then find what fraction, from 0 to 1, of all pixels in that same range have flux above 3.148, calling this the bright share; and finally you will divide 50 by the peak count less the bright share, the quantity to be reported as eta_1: 25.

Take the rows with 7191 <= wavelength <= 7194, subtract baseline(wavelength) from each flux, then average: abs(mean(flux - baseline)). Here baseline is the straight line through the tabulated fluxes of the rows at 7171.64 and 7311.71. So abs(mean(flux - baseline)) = 0.114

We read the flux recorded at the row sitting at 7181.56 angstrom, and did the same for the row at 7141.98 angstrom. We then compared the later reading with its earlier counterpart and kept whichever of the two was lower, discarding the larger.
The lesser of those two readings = 3.22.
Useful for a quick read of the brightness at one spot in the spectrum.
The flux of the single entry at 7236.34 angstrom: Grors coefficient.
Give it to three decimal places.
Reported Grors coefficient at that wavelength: 2.918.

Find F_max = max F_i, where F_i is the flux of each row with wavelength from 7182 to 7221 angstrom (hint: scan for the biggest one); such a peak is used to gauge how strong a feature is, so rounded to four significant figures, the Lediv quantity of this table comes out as 3.215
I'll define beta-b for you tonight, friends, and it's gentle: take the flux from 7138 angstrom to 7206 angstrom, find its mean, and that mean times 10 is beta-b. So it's 31.3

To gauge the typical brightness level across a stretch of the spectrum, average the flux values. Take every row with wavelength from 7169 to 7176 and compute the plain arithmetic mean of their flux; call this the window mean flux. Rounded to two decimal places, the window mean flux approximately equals 3.13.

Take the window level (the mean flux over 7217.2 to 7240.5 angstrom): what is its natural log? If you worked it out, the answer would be 1.108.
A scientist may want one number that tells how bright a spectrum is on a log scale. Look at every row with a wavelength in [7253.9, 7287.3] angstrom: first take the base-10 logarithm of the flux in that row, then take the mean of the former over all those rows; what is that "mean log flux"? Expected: 0.486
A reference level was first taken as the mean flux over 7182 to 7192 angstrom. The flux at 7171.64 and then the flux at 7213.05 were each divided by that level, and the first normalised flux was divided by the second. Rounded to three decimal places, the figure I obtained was 1.045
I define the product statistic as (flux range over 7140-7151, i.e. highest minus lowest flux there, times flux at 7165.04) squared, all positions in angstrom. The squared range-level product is 0.44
